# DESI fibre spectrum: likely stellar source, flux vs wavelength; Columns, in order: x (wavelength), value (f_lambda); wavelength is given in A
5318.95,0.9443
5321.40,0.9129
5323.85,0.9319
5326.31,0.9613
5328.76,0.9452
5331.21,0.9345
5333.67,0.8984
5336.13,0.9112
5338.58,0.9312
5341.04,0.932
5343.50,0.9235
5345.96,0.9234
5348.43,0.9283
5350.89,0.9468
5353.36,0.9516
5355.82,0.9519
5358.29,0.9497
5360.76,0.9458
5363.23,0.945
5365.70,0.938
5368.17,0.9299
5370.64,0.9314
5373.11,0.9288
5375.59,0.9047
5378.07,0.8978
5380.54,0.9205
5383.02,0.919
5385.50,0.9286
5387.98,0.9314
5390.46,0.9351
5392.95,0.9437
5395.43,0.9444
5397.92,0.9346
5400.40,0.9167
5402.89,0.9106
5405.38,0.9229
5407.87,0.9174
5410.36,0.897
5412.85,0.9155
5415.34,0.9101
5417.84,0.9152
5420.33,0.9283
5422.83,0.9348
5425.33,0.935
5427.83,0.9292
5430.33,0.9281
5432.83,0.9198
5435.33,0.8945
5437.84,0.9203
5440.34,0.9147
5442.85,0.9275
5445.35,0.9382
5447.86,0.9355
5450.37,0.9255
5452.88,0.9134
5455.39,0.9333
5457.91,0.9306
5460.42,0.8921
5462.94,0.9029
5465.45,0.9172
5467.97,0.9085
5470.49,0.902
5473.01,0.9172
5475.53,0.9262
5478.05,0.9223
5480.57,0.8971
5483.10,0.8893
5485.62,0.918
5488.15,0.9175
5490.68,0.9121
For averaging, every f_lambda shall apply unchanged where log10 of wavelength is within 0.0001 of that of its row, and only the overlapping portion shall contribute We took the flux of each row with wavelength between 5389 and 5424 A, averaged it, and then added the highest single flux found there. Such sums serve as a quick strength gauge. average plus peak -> 1.87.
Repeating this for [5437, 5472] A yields 1.86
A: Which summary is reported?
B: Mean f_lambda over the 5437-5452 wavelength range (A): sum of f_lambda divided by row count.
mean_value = 0.927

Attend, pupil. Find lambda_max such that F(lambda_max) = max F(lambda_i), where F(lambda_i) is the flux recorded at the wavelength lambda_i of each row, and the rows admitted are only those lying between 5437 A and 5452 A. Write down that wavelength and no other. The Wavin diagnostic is 5445.35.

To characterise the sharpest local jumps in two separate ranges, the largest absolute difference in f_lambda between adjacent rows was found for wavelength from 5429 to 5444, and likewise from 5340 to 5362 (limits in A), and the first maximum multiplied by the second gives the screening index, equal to 0.0005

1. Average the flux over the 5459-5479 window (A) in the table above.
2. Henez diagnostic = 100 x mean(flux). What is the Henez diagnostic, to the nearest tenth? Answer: 91.1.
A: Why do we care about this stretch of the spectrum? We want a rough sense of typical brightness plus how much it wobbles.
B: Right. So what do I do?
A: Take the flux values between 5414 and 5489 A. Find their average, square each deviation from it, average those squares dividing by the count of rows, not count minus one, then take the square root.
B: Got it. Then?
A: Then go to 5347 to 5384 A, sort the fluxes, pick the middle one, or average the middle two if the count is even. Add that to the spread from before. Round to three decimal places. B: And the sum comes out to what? 0.945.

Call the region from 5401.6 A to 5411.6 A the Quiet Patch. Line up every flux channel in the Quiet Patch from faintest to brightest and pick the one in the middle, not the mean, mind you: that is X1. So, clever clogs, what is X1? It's 0.914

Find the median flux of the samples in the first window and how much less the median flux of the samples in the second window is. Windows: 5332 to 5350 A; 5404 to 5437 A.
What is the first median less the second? 0.004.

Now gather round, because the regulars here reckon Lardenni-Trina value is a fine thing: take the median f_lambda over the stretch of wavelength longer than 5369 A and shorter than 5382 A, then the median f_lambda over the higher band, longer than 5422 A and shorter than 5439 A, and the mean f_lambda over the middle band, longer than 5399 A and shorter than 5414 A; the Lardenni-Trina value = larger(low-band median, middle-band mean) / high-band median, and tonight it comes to 0.99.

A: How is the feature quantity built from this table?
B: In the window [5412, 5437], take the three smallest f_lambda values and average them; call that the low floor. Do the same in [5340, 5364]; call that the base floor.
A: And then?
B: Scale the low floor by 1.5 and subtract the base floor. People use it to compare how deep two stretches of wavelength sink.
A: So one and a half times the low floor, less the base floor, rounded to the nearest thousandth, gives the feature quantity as 0.435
